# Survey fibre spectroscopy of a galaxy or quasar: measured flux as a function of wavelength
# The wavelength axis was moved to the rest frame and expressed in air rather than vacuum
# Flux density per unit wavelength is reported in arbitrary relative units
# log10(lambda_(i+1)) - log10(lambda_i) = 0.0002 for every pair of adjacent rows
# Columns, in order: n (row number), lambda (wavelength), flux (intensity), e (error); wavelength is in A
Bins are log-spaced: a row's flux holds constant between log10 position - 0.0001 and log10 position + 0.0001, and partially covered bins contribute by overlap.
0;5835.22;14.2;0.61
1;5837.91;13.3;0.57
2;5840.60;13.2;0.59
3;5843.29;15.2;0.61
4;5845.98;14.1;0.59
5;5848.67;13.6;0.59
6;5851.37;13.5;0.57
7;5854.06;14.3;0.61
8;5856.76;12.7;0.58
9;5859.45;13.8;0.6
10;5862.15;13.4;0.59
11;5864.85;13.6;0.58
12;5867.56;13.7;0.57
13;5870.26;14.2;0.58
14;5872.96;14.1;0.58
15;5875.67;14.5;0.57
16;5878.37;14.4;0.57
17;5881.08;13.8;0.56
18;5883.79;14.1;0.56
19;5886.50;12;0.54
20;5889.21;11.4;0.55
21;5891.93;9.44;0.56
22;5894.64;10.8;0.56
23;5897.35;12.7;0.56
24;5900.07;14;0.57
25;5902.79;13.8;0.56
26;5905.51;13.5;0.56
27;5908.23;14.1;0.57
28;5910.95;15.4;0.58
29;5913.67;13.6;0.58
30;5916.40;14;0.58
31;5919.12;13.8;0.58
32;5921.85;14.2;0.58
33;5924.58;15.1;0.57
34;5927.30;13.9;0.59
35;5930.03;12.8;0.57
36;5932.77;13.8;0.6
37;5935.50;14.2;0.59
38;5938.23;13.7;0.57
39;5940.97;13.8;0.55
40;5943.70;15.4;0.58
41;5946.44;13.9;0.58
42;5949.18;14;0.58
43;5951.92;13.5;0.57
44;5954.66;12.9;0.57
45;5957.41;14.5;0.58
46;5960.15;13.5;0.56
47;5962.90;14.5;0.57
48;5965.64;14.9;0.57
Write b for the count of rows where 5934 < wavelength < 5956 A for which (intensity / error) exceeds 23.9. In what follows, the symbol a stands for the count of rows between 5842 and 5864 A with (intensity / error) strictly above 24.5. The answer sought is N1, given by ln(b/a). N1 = 1.8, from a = 1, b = 6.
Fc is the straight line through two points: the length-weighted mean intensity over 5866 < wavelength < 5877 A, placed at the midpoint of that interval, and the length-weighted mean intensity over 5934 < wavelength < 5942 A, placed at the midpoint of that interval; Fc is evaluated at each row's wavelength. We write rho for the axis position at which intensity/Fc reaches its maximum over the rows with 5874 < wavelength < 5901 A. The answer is 5875.67 A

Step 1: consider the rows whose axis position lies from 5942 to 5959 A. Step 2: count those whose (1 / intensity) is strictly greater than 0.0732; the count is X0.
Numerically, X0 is 2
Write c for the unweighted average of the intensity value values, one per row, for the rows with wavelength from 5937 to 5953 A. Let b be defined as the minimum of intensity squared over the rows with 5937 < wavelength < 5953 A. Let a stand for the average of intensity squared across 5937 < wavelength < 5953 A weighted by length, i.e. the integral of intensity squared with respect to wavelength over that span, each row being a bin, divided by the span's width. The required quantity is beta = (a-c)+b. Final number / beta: 366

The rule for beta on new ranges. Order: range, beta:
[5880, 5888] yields 307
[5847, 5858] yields 332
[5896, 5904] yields 330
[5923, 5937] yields 345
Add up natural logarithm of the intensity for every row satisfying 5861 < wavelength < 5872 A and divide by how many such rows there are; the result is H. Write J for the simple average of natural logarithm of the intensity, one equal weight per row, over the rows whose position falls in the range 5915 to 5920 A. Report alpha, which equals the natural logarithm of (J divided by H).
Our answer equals 0.005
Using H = 2.62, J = 2.63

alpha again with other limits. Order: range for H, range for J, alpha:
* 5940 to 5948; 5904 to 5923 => -0.007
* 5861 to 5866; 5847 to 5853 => 0.001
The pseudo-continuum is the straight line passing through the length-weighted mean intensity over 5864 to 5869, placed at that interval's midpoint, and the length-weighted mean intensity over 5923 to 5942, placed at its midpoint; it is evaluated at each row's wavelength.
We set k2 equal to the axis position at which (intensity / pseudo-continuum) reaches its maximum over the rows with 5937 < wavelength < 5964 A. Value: 5943.70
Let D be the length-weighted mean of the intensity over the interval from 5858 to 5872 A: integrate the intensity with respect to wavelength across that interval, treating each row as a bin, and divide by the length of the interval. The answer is 13.7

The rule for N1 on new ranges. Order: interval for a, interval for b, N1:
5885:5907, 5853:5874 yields 0.4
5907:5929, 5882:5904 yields 0.0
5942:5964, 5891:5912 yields 0.5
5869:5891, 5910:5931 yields 0.0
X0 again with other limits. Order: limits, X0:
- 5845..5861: 3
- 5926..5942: 1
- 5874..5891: 2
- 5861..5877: 2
